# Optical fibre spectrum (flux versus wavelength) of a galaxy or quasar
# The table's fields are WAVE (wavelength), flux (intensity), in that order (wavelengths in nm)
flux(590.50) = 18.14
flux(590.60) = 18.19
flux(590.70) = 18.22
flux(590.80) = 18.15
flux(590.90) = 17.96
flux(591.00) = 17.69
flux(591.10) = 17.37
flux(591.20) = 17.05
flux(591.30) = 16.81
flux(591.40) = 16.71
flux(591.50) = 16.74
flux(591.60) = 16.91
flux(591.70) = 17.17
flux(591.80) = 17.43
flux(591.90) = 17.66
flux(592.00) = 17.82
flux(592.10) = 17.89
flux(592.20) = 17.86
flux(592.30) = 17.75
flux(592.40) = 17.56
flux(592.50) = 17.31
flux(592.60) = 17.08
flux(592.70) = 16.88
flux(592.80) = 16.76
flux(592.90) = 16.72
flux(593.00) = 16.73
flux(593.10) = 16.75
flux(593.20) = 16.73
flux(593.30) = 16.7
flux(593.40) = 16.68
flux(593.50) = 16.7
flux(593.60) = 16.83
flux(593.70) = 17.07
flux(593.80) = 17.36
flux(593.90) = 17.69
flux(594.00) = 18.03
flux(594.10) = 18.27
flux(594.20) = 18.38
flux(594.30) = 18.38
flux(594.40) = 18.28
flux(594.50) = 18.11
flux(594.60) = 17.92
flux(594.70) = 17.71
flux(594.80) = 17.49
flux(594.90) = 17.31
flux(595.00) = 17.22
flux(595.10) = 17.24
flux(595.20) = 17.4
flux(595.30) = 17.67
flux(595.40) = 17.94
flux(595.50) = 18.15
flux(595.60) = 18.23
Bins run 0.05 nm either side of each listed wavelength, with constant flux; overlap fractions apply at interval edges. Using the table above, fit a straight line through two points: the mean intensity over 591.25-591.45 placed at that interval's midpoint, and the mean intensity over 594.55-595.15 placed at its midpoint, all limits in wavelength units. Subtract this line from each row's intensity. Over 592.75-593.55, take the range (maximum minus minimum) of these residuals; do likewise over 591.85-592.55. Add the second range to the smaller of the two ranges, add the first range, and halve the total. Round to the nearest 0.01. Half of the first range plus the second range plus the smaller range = 0.54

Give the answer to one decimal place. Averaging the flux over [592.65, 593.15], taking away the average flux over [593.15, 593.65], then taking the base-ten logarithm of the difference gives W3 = -1.4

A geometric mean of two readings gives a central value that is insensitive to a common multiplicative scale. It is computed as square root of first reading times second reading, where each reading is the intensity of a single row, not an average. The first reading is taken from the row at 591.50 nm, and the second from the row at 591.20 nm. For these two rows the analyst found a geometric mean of 16.9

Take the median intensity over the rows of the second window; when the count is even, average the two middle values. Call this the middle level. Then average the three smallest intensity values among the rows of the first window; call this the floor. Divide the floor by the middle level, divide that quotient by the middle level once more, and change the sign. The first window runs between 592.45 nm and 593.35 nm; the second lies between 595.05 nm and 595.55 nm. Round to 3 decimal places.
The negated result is -0.054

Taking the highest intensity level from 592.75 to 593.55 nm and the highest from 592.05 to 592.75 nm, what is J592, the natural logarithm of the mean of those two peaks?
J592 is 2.85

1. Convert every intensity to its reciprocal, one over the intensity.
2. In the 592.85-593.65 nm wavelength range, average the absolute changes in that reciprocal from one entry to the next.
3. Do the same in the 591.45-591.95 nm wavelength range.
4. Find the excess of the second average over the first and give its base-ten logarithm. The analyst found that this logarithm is -3.19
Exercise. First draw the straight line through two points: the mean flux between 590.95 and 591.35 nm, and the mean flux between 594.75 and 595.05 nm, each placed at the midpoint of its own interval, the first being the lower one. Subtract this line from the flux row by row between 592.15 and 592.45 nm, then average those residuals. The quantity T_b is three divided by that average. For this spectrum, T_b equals 7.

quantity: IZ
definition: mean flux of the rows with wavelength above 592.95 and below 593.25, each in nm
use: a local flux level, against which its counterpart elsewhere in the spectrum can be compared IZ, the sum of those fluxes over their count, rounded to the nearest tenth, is 16.7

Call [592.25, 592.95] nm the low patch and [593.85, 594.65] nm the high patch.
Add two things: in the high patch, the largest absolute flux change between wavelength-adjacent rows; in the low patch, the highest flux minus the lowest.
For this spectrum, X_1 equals 1.4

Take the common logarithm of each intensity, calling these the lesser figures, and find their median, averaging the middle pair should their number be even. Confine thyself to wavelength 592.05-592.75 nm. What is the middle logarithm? 1.24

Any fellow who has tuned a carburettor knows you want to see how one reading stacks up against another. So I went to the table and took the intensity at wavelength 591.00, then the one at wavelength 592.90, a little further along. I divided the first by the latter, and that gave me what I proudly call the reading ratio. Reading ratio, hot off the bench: 1.06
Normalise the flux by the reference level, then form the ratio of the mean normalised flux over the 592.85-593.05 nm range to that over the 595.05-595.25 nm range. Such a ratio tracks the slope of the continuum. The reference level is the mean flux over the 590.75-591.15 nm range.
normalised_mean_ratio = 0.97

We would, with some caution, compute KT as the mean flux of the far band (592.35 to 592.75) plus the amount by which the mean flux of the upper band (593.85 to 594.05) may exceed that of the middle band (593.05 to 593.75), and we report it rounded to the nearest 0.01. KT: 18.29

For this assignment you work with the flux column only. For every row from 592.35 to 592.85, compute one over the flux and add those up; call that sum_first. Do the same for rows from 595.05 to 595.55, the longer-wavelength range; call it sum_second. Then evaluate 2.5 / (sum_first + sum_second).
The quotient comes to 4.35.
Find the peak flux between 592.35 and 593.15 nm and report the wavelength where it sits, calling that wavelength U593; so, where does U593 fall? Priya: 592.40 nm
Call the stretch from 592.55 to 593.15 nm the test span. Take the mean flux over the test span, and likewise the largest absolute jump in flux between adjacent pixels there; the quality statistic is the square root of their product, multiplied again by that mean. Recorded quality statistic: 31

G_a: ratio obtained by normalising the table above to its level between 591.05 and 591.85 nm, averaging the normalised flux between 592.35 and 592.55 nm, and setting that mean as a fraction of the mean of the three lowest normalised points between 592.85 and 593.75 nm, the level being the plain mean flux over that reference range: 1.04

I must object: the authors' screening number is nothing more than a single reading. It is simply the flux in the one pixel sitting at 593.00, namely 16.73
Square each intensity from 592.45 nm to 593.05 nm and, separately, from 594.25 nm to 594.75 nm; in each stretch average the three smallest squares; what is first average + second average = 601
